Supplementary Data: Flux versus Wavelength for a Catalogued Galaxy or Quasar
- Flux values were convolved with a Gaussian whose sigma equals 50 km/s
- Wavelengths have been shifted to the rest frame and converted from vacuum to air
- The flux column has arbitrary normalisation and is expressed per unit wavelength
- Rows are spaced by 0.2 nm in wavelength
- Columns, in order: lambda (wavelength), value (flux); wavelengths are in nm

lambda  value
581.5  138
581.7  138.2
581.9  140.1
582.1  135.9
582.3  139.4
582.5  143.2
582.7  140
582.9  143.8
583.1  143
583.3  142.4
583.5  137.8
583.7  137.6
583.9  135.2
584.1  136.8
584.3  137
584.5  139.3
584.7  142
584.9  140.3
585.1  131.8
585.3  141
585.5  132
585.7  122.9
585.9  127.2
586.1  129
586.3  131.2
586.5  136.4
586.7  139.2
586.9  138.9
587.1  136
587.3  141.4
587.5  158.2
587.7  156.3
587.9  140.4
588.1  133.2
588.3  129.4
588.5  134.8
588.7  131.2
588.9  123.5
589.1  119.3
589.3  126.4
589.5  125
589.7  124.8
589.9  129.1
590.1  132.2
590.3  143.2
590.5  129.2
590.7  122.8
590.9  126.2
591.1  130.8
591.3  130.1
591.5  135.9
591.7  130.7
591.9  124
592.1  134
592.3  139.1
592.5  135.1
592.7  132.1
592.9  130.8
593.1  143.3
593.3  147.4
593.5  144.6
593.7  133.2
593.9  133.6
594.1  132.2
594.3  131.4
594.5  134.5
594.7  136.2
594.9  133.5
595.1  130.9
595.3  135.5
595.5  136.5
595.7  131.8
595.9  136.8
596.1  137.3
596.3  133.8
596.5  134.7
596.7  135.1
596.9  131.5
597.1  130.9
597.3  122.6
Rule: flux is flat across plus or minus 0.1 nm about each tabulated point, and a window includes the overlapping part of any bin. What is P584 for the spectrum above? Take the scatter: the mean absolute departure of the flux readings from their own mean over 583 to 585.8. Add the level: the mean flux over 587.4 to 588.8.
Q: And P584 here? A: 144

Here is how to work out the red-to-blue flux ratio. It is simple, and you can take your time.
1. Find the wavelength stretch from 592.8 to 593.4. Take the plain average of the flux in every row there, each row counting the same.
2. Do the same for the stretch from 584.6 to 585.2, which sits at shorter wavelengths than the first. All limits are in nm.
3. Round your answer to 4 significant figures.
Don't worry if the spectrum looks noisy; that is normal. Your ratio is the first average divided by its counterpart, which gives 1.018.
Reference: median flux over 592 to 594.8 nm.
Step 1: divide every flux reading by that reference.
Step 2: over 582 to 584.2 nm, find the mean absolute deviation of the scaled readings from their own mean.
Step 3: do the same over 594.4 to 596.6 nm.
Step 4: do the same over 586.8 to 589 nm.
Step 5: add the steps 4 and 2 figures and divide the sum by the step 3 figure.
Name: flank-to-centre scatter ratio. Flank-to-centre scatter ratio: 6.4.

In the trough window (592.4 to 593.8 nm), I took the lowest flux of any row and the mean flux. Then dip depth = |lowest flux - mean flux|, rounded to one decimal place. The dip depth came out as 7.3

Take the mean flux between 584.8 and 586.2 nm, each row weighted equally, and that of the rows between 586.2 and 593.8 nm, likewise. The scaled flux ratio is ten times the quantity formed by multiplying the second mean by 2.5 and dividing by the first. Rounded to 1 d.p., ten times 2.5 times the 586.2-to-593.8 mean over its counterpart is 25.4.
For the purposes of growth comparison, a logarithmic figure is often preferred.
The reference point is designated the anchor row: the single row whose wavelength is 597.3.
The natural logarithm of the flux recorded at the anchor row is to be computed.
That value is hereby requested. 4.81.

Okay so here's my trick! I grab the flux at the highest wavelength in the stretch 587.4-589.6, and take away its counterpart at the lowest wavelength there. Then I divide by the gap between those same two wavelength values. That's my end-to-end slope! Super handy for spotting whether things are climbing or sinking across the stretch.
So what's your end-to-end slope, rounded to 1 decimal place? -16.6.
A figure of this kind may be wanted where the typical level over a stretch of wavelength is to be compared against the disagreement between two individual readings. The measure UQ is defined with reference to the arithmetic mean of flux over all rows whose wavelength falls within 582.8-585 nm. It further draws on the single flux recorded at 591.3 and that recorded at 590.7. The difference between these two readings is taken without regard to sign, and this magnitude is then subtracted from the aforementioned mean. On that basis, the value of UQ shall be 132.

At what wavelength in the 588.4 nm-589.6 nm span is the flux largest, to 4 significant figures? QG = 588.5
